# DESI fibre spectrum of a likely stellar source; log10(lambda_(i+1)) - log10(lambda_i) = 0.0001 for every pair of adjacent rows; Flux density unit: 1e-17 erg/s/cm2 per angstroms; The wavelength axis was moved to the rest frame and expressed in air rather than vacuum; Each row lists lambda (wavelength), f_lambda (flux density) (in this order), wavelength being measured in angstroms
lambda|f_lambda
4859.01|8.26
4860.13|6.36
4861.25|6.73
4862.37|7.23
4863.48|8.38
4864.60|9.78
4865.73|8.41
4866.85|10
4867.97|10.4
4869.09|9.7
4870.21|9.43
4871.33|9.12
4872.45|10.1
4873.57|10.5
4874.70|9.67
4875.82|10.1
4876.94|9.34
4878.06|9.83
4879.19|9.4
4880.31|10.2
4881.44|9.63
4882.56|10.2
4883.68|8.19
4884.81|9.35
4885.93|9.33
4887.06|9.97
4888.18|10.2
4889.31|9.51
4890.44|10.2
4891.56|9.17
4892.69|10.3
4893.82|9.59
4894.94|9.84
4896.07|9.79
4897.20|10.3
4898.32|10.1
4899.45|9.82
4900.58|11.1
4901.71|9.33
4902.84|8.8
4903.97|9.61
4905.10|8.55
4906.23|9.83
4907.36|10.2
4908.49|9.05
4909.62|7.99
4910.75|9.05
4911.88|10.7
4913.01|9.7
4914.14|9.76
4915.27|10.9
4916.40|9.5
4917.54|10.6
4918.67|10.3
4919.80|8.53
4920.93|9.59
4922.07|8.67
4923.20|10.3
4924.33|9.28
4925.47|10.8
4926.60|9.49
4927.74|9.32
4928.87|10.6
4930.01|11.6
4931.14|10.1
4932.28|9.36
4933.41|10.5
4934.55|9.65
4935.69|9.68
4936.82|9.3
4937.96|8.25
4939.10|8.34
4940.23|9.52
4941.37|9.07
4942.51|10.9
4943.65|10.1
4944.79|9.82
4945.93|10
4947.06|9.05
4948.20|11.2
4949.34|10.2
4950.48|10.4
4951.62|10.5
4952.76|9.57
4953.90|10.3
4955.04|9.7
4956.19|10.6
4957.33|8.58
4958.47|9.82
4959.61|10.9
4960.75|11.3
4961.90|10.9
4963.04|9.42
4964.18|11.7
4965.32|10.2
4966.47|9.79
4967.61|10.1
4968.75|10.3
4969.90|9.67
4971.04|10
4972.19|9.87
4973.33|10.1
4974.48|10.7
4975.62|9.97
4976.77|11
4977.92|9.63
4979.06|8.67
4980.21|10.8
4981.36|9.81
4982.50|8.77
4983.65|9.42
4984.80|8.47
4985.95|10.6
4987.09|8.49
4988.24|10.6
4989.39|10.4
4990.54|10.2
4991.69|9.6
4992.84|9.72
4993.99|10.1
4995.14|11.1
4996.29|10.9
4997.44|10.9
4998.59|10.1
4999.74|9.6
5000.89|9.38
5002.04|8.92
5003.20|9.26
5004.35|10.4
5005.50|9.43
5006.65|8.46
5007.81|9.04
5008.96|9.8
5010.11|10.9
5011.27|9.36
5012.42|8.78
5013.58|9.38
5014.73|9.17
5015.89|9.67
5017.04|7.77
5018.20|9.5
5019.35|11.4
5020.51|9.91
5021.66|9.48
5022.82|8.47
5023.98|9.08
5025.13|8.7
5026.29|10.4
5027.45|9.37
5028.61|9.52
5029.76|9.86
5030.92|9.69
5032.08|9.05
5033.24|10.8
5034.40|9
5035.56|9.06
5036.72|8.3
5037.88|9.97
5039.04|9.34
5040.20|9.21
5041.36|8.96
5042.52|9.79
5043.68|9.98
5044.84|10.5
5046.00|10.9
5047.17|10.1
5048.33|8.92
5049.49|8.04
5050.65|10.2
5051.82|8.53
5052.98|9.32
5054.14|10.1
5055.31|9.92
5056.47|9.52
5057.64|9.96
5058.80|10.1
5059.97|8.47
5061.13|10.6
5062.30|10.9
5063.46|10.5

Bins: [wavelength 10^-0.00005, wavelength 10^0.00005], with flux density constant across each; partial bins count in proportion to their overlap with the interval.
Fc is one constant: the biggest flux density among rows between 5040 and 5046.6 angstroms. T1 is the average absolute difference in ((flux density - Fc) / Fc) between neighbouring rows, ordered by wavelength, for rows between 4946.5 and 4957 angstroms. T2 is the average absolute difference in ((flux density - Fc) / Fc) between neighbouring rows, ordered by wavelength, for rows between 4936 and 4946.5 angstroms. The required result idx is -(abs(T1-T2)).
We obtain -0.009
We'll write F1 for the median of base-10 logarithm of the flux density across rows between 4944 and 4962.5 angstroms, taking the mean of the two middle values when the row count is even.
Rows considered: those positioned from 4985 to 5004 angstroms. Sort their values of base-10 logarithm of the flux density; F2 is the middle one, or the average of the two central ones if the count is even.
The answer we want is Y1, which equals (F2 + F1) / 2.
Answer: 1.01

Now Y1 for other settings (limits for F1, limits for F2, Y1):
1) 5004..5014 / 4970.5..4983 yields 0.99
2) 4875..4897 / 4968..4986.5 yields 0.99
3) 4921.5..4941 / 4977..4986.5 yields 0.98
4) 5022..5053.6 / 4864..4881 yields 0.98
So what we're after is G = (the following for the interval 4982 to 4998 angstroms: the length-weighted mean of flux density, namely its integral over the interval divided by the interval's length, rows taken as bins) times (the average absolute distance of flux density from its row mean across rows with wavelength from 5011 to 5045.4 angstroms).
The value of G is 5.4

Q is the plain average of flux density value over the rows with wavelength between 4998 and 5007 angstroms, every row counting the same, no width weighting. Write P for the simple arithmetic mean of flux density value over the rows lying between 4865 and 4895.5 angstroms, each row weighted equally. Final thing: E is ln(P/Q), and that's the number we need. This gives 0.026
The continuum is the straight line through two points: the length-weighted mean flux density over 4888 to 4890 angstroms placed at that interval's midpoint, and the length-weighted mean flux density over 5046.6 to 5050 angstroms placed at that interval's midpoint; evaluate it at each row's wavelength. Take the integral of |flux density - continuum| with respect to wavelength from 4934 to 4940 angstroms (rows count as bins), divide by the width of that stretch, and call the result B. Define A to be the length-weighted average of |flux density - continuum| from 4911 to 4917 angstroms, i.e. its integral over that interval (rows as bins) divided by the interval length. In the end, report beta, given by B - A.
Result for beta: 0.04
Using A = 0.52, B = 0.56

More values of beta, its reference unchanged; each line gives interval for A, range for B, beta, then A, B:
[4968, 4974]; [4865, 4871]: -0.07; 0.60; 0.54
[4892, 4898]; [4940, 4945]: 0.30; 0.29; 0.60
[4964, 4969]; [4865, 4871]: -0.37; 0.91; 0.54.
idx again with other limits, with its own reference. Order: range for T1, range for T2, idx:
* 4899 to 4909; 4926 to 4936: -0.018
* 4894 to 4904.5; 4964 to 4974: -0.019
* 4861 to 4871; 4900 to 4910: -0.007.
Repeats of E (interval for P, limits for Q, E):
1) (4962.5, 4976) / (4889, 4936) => 0.037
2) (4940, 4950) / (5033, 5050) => 0.047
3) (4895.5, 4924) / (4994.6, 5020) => -0.001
